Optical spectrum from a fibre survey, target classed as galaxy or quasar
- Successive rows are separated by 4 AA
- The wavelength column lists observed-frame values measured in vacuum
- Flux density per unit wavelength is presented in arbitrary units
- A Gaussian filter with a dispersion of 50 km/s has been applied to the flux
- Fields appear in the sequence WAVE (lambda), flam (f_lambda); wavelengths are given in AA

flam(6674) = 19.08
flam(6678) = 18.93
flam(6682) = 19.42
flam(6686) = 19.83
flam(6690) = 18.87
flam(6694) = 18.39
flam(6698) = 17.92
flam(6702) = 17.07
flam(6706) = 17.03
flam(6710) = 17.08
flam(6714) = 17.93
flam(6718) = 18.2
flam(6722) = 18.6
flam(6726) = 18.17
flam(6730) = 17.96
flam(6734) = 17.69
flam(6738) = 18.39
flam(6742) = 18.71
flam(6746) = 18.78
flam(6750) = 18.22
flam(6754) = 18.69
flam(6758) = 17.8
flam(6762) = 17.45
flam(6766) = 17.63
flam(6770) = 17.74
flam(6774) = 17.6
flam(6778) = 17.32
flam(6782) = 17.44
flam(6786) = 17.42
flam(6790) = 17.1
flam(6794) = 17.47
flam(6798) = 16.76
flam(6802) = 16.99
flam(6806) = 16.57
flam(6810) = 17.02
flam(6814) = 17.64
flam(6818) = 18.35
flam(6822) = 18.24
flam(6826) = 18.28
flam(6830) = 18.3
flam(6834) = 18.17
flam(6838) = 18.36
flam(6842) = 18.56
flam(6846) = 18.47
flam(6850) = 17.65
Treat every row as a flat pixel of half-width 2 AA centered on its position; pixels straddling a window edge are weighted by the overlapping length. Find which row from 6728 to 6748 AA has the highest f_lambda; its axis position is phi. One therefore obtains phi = 6746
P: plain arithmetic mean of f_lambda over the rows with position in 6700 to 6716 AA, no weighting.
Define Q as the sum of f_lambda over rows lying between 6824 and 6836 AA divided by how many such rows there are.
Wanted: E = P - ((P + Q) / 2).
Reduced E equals -0.5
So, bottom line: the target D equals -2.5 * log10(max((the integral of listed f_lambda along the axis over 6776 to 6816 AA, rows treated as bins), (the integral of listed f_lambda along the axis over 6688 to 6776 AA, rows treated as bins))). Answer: -8.00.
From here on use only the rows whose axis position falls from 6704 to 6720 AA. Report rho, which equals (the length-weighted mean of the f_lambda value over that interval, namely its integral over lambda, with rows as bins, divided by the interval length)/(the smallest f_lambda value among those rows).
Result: 1.03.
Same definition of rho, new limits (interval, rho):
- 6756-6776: 1.01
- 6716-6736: 1.02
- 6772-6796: 1.02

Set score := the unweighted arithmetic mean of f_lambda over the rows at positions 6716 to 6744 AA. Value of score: 18.2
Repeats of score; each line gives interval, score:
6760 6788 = 17.5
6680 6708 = 18.4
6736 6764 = 18.3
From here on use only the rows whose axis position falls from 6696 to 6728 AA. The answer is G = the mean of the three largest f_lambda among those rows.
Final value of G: 18.3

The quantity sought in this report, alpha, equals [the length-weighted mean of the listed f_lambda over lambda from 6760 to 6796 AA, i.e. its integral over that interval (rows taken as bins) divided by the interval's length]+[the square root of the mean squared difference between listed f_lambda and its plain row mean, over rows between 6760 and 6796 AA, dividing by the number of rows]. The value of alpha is 17.6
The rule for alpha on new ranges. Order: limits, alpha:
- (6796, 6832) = 18.3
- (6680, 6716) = 19.2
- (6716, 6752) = 18.6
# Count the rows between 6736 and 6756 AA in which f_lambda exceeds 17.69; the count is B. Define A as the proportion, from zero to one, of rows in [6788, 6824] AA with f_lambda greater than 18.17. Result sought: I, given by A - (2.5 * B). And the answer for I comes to -12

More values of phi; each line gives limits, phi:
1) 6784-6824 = 6818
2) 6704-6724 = 6722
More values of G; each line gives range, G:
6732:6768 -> 18.7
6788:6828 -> 18.3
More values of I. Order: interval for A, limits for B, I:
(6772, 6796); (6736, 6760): -15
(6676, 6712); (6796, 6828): -7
